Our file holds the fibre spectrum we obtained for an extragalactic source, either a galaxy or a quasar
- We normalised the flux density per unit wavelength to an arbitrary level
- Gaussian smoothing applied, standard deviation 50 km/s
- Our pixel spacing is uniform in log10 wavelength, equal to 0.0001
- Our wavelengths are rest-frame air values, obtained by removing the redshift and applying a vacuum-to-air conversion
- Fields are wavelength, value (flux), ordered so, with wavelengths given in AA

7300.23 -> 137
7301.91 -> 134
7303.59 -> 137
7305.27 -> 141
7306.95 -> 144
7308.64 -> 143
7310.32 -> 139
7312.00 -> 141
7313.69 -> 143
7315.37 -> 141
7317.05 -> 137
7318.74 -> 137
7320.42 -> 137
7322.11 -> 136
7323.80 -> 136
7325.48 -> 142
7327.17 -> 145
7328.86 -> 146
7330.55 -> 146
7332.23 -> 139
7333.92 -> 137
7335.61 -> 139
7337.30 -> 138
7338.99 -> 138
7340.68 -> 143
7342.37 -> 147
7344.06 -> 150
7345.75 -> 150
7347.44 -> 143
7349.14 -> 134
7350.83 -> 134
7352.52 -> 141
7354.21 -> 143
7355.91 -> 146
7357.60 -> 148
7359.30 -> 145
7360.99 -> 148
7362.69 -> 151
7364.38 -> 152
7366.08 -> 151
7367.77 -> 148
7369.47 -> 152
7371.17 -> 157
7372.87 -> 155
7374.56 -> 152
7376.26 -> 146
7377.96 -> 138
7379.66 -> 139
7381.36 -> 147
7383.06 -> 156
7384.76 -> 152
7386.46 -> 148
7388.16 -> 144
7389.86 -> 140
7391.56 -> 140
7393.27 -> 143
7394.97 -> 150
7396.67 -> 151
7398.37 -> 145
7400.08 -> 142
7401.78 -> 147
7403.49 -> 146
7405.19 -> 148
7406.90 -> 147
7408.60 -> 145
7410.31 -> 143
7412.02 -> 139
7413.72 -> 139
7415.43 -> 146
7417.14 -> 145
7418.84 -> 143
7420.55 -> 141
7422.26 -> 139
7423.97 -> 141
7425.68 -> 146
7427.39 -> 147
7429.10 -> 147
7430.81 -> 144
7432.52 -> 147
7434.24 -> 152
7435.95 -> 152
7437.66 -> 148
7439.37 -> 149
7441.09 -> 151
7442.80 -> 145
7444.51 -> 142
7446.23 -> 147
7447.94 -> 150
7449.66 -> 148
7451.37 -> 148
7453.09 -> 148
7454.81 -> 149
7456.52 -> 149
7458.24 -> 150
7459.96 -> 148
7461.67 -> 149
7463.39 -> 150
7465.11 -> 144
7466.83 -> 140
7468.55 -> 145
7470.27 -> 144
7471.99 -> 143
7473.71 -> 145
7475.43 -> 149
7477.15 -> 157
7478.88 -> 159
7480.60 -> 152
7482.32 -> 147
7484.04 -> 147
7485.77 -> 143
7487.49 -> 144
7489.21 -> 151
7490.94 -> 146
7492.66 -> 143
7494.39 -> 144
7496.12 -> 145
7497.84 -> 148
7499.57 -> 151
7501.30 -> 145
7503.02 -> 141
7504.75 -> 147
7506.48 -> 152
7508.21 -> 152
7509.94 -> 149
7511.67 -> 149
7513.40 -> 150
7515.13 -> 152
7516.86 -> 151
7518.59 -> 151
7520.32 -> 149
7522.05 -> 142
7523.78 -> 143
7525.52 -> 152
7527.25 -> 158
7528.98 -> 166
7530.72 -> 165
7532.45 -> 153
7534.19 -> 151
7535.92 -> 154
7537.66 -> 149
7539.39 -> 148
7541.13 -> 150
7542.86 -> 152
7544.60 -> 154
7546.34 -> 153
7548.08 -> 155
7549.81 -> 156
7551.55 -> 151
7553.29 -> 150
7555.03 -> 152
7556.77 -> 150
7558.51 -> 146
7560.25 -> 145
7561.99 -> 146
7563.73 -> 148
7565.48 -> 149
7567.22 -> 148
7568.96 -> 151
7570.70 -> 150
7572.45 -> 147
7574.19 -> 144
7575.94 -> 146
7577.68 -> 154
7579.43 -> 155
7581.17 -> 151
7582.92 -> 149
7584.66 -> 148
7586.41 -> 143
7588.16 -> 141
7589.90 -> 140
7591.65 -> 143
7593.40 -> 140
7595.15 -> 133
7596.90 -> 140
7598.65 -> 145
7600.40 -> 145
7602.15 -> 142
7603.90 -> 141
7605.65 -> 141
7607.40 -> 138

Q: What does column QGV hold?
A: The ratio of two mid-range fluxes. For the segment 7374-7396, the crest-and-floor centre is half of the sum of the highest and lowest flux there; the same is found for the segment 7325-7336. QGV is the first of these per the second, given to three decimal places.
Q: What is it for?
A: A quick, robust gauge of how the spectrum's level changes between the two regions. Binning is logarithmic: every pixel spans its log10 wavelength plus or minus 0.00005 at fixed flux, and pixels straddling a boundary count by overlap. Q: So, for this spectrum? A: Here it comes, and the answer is 1.039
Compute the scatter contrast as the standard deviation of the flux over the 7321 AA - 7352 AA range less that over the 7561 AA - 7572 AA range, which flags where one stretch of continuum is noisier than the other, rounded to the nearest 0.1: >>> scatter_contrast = 3.5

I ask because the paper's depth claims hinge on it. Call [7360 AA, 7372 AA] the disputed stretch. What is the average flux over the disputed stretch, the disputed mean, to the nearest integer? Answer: 151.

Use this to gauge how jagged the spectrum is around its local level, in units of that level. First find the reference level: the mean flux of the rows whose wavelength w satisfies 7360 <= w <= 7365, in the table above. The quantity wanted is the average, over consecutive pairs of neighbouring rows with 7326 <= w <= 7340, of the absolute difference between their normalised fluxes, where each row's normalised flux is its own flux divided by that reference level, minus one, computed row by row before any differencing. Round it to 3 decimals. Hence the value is 0.012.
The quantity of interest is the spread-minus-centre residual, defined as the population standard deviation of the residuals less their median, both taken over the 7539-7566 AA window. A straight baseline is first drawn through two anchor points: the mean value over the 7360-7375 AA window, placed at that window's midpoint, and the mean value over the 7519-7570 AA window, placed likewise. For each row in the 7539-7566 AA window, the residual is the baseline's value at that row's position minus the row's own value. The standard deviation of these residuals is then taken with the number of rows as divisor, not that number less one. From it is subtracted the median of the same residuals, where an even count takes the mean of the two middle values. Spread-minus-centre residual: 1.9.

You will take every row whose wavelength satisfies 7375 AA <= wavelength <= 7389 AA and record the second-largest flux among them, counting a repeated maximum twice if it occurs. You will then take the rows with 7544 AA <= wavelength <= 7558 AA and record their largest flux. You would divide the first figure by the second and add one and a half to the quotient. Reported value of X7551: 2.47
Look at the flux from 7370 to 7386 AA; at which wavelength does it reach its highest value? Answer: 7371.17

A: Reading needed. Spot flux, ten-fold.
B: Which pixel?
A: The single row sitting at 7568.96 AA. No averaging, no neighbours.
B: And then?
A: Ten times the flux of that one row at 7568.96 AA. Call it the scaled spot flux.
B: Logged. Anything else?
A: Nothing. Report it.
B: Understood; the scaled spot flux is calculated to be 1510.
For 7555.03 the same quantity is 1520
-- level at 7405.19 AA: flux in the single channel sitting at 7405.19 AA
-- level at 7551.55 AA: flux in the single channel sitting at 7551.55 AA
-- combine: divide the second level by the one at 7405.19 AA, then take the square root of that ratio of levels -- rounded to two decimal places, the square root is 1.01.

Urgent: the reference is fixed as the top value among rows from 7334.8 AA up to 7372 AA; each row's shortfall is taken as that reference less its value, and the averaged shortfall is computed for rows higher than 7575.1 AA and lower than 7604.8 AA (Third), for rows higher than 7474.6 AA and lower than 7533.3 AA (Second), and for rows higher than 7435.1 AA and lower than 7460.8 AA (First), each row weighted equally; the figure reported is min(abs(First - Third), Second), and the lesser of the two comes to 3.8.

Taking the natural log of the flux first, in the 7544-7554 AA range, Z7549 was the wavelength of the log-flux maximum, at 7549.81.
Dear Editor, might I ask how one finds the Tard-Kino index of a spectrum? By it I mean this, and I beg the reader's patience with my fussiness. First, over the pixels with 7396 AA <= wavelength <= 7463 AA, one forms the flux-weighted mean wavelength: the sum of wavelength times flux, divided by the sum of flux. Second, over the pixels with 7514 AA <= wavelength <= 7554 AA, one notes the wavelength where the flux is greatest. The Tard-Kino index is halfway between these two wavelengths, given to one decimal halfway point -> 7479.2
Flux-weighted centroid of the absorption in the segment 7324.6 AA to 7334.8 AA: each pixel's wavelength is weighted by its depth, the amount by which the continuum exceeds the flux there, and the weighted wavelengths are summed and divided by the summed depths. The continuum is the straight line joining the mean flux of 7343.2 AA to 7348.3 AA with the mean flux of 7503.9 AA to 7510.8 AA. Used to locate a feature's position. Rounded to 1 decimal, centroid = 7331.0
